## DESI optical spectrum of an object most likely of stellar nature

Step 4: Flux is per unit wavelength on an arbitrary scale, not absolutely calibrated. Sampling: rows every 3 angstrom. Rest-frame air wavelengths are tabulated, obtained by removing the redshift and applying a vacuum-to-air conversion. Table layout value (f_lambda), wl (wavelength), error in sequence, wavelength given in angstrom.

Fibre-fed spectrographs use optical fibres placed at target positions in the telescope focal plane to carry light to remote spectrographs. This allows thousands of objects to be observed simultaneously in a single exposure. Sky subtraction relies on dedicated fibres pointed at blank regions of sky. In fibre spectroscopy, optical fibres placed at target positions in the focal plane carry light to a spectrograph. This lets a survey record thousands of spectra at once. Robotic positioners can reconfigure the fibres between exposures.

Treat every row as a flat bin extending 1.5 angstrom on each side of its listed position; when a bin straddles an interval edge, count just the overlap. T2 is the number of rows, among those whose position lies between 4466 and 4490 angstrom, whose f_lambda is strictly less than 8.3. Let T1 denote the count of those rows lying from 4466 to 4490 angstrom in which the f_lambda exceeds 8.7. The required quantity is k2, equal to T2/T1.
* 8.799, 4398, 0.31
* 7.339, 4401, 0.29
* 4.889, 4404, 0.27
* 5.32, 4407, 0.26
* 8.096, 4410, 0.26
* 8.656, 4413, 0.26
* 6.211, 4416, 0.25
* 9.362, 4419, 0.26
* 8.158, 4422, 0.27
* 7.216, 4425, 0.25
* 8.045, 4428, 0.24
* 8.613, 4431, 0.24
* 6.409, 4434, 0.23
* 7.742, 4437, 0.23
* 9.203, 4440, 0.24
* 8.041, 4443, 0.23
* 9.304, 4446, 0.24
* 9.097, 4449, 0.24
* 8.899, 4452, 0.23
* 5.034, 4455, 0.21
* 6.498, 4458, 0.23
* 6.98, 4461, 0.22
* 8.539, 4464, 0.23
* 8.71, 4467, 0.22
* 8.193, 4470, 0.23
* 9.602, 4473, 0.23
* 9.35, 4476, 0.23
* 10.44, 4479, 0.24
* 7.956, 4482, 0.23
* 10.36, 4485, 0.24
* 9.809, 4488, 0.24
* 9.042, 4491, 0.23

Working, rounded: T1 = 6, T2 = 2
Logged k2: 0.3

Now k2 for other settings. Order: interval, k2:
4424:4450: 1.7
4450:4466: 3.0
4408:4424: 3.0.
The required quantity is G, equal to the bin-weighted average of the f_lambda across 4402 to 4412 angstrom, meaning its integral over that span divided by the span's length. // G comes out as 6.29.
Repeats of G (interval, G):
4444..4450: 9.11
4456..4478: 8.24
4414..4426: 7.80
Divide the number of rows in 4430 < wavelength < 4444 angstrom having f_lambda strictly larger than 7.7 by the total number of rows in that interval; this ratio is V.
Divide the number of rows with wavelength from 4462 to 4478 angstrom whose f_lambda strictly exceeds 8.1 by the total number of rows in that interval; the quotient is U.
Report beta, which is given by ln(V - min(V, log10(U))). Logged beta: -0.2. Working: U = 1.00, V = 0.8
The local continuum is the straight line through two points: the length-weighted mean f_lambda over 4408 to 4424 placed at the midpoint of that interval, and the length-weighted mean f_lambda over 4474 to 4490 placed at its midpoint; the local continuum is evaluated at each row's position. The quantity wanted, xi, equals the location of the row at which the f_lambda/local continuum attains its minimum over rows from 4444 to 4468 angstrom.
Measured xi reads 4455 angstrom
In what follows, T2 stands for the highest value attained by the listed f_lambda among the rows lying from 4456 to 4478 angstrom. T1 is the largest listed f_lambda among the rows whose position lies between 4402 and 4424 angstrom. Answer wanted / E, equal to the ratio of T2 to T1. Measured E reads 1.03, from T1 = 9.362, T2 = 9.602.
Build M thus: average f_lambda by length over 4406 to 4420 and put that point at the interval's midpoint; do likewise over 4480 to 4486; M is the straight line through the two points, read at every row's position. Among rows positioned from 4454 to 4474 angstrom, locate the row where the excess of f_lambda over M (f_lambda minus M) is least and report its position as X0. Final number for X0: 4455 angstrom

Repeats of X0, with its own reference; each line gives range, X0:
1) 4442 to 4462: 4455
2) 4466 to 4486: 4482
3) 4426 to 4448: 4434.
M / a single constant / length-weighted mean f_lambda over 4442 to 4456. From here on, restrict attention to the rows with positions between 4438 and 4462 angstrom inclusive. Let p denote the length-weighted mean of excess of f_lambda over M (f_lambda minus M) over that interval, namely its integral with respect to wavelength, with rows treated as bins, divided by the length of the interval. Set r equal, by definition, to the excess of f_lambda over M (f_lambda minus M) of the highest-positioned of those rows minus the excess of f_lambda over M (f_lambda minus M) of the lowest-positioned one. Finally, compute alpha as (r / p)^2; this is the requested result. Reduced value 60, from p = -0.3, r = -2.2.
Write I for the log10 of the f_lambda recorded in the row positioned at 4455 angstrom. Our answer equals 0.70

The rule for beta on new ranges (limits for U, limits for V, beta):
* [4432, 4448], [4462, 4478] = 0.3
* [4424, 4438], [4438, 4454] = 0.5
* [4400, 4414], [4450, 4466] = 0.1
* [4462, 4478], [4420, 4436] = -0.5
